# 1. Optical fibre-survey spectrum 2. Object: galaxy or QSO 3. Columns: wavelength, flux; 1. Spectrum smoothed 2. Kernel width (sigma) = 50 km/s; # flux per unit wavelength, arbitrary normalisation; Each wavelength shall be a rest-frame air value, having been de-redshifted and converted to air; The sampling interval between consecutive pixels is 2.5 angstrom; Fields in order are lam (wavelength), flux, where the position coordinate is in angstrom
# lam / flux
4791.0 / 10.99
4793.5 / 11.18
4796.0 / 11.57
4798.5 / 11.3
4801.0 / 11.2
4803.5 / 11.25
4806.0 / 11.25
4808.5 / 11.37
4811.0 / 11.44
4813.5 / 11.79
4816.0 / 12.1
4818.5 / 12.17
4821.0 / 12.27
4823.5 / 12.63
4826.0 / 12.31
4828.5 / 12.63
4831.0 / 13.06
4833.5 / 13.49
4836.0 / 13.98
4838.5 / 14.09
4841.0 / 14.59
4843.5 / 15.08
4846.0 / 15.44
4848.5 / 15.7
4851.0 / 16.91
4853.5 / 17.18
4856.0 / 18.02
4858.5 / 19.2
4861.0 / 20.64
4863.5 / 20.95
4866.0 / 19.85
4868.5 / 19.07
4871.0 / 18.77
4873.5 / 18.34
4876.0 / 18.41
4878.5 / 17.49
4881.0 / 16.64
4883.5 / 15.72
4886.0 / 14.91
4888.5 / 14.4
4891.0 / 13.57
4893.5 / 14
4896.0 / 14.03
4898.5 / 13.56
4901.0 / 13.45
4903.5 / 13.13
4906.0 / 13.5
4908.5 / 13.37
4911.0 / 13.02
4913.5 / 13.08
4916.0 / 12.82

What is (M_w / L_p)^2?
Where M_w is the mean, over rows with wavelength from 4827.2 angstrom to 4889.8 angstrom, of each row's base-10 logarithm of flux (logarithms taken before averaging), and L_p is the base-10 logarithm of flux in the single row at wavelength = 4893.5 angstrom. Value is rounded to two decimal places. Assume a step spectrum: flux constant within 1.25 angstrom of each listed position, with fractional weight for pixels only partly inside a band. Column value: 1.12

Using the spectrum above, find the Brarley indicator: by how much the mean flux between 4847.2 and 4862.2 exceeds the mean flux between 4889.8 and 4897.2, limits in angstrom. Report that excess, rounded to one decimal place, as 4.1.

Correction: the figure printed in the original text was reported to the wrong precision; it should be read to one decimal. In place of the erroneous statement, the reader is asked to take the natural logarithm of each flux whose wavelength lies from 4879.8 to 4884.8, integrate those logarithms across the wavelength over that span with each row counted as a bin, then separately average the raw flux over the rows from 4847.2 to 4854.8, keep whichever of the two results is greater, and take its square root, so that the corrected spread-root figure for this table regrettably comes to 4.1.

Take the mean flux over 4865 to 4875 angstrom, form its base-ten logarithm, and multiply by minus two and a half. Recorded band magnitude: -3.2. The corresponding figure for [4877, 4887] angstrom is -3.0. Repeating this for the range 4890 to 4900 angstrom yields -2.8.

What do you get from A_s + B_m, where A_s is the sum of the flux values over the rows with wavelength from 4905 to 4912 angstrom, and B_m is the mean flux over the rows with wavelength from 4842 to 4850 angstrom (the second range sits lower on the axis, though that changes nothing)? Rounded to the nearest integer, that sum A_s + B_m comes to 55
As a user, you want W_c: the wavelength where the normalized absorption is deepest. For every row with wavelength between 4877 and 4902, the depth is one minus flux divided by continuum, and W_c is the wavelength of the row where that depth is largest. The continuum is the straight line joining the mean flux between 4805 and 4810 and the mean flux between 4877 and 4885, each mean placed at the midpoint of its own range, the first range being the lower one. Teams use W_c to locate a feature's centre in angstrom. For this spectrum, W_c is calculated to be 4901.0 angstrom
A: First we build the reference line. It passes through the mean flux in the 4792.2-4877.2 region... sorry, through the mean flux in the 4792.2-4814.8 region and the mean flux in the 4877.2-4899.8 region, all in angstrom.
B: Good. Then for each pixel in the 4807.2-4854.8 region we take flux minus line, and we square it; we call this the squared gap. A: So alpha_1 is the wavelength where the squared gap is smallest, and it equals 4813.5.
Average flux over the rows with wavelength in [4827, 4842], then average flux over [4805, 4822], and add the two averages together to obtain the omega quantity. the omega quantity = 25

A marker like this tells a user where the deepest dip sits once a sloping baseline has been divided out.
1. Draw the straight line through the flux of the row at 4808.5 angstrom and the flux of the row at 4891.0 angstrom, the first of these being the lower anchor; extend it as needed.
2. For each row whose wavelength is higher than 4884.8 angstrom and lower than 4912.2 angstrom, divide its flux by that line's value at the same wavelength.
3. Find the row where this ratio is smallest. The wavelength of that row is 4911.0 angstrom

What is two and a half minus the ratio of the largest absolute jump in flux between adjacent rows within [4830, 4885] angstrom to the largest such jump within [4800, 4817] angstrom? -1.6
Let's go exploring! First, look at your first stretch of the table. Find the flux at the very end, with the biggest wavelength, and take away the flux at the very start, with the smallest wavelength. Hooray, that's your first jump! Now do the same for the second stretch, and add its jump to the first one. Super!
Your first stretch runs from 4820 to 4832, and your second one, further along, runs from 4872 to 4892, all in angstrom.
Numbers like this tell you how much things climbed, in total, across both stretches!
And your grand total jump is -4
